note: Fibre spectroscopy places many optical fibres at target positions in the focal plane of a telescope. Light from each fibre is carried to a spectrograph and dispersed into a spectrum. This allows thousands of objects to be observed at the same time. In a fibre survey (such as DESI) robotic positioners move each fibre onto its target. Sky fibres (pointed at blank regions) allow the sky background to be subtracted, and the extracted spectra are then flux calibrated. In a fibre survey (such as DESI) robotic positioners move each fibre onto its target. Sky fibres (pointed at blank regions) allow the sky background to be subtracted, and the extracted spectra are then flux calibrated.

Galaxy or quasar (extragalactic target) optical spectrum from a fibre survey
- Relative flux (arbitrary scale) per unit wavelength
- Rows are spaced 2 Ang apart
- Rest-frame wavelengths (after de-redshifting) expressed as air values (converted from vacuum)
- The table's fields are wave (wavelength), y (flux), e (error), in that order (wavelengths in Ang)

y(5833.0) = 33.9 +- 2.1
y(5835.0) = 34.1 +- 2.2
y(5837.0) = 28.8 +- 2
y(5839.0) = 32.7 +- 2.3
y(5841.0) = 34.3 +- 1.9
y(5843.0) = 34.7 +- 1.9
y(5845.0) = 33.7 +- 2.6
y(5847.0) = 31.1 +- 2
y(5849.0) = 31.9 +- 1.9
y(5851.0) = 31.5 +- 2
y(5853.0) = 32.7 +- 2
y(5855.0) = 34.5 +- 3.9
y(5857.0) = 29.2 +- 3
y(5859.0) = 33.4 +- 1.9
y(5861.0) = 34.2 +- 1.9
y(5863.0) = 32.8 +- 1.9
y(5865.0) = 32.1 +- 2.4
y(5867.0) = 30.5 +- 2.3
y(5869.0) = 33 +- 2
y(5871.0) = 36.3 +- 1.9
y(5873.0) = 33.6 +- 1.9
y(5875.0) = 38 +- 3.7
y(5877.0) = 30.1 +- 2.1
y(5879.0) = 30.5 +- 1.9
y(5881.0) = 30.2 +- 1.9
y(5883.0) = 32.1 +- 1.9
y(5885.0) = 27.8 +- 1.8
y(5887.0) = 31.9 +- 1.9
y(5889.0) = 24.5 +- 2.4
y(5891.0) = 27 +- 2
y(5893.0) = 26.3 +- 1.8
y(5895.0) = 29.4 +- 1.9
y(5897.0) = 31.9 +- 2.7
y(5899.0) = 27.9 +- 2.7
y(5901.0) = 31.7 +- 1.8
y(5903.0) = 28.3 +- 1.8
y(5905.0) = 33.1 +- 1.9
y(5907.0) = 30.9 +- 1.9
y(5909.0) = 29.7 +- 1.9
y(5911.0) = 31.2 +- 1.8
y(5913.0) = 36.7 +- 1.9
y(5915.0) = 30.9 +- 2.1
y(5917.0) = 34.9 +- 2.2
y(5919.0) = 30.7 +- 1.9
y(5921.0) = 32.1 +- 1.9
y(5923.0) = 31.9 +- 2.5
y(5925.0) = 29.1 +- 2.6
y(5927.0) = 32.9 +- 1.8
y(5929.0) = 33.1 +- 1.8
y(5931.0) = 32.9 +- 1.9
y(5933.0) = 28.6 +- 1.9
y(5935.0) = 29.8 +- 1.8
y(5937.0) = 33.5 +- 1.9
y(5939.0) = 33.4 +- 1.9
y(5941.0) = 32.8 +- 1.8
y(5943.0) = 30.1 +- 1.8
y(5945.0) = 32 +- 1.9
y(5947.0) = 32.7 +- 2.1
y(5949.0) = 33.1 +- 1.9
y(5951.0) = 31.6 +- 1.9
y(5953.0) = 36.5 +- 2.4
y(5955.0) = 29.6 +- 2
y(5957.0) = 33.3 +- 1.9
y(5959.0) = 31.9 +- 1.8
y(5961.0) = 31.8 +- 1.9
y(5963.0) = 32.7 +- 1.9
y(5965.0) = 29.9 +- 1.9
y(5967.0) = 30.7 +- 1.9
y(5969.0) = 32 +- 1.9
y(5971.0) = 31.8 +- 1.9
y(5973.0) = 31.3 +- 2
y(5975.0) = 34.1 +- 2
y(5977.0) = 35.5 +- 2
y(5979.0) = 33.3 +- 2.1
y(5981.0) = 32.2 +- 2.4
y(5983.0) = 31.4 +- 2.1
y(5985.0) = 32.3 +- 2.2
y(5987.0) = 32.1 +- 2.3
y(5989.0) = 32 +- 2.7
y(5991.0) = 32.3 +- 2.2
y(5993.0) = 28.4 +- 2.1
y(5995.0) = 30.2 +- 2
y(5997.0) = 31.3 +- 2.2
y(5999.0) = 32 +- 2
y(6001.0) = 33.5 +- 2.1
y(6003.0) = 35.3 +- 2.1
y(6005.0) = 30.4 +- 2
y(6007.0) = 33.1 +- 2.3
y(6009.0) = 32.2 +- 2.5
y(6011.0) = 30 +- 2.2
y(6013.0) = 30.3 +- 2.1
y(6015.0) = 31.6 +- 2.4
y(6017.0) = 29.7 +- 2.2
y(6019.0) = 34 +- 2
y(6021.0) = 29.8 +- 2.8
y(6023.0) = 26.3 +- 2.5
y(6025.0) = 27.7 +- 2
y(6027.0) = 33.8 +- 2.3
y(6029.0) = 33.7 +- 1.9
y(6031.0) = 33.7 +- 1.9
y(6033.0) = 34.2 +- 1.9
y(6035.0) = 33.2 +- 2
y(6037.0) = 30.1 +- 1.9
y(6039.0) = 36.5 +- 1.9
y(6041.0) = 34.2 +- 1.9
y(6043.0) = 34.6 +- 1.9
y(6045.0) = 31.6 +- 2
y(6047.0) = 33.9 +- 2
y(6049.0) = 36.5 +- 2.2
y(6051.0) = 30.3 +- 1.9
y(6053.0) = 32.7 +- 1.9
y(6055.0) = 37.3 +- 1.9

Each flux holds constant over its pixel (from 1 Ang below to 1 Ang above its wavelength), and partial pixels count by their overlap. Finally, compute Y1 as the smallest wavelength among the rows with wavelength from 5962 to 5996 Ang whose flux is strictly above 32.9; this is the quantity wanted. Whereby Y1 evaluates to 5975.0 Ang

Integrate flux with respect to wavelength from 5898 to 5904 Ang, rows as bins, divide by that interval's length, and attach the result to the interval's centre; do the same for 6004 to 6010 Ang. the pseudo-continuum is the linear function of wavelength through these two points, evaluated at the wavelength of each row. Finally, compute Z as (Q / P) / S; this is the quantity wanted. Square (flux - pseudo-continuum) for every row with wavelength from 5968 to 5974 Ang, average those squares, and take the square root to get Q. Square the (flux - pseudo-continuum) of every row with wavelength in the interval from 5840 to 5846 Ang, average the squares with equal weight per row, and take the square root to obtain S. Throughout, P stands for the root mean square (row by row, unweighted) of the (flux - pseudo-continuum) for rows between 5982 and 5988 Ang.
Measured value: 0.18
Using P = 0.7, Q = 0.8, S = 6.4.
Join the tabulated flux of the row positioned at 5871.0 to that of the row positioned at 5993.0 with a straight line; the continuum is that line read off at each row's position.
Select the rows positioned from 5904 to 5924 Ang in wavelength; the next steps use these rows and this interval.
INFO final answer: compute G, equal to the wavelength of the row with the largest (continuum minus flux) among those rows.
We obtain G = 5909.0 Ang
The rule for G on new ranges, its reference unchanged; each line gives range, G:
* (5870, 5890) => 5889.0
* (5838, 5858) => 5857.0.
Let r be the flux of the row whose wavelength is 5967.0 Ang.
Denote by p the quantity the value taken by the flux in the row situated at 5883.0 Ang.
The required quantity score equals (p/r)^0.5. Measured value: 1.02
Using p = 32.1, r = 30.7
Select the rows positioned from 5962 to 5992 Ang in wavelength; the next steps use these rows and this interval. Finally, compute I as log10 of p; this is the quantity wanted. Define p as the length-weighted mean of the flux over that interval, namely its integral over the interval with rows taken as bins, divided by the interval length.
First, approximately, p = 32.2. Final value 1.51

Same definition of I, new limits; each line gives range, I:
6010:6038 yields 1.50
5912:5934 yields 1.51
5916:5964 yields 1.51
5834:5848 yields 1.52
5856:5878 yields 1.52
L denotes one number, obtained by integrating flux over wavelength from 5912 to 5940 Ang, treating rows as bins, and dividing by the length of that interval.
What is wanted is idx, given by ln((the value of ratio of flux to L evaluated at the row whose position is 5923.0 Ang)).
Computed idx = -0.01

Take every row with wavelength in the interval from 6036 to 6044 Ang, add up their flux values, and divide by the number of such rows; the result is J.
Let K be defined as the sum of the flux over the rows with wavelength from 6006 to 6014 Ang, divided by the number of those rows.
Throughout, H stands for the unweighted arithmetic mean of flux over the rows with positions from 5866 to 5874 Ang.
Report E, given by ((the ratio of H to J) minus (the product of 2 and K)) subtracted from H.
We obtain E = 95.2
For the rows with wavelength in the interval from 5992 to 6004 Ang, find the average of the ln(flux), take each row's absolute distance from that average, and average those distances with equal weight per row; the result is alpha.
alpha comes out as 0.057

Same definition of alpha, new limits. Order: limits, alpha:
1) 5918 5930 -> 0.037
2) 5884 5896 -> 0.067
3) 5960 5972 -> 0.025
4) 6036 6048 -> 0.053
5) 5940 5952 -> 0.026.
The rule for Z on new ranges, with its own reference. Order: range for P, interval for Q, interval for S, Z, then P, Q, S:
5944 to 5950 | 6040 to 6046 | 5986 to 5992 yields 1.01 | 2.2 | 1.5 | 0.7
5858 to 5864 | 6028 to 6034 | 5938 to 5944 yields 0.11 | 5.2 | 1.4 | 2.3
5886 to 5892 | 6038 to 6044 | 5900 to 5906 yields 0.30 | 3.3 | 2.6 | 2.6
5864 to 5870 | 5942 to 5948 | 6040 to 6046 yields 0.30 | 3.6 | 1.6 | 1.5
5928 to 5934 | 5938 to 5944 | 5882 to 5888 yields 0.35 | 2.6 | 2.3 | 2.6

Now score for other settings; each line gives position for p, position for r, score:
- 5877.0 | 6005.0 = 1.00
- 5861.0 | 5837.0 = 1.09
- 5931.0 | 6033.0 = 0.98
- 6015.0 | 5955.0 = 1.03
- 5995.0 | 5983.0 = 0.98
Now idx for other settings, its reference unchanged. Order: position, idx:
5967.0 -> -0.05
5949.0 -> 0.03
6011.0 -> -0.07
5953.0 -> 0.13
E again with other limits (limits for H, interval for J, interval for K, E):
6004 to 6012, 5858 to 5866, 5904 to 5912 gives 92.9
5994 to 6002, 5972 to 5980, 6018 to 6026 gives 89.7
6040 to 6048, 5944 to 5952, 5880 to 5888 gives 93.5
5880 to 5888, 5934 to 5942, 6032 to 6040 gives 96.6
